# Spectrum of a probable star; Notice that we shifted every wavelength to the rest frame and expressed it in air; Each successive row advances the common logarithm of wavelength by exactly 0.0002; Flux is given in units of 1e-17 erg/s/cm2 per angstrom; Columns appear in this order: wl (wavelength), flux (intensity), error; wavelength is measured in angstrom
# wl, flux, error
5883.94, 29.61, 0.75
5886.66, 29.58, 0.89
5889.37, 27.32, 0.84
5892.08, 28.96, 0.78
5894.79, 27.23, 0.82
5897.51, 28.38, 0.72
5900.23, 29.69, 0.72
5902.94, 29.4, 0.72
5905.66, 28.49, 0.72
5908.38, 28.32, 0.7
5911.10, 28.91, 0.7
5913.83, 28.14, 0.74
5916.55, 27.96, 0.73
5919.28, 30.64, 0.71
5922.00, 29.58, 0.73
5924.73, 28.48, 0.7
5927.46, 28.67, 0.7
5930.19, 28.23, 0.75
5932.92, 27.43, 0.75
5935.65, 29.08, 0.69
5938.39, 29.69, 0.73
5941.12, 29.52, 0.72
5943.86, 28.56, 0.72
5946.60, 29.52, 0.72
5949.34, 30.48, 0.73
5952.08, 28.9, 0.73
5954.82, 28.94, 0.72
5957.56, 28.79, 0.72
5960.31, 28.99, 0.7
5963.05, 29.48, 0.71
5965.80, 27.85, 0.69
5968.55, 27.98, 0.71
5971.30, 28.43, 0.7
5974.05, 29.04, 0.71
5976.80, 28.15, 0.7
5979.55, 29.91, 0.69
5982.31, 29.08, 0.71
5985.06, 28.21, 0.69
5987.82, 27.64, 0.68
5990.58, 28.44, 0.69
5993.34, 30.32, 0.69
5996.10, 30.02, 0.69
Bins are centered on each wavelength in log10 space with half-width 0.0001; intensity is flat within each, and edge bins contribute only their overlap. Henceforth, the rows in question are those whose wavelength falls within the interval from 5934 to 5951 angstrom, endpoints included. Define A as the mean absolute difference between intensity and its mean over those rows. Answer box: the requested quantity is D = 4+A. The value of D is 4.44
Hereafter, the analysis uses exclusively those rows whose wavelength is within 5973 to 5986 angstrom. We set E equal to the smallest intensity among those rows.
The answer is 28.15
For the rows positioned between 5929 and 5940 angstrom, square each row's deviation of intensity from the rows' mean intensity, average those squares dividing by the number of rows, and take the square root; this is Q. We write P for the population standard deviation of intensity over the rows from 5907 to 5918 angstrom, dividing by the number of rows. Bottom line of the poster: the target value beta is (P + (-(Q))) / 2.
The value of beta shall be -0.2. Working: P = 0.36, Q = 0.9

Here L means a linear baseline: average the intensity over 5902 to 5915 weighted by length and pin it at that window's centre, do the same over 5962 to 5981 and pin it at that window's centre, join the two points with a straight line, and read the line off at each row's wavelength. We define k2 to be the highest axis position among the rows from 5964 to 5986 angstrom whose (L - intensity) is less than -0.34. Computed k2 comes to 5982.31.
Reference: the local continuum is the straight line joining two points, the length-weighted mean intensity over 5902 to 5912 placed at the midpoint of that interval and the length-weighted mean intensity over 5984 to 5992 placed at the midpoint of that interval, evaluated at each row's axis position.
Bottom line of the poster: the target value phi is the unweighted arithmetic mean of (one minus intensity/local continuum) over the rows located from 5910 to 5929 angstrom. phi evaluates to -0.009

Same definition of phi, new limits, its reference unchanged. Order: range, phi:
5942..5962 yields -0.028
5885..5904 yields 0.007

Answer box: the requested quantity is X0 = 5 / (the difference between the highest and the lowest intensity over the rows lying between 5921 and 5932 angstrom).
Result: 3.7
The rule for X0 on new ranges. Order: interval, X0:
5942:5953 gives 2.6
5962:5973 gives 3.1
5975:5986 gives 2.8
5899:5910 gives 3.6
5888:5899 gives 2.9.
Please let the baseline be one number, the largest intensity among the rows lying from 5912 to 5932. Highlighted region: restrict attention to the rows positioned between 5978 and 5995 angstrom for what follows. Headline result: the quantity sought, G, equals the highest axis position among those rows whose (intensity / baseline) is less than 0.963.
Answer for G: 5990.58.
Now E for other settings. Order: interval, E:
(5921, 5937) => 27.43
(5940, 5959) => 28.56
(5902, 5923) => 27.96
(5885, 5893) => 27.32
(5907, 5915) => 28.14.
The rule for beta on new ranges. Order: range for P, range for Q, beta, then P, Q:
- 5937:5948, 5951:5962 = 0.2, 0.45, 0.1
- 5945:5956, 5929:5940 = -0.1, 0.64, 0.9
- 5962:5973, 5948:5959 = 0.0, 0.64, 0.7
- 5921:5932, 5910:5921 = -0.3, 0.51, 1.1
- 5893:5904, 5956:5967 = 0.2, 0.97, 0.6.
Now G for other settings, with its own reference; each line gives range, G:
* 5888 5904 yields 5902.94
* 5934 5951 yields 5943.86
